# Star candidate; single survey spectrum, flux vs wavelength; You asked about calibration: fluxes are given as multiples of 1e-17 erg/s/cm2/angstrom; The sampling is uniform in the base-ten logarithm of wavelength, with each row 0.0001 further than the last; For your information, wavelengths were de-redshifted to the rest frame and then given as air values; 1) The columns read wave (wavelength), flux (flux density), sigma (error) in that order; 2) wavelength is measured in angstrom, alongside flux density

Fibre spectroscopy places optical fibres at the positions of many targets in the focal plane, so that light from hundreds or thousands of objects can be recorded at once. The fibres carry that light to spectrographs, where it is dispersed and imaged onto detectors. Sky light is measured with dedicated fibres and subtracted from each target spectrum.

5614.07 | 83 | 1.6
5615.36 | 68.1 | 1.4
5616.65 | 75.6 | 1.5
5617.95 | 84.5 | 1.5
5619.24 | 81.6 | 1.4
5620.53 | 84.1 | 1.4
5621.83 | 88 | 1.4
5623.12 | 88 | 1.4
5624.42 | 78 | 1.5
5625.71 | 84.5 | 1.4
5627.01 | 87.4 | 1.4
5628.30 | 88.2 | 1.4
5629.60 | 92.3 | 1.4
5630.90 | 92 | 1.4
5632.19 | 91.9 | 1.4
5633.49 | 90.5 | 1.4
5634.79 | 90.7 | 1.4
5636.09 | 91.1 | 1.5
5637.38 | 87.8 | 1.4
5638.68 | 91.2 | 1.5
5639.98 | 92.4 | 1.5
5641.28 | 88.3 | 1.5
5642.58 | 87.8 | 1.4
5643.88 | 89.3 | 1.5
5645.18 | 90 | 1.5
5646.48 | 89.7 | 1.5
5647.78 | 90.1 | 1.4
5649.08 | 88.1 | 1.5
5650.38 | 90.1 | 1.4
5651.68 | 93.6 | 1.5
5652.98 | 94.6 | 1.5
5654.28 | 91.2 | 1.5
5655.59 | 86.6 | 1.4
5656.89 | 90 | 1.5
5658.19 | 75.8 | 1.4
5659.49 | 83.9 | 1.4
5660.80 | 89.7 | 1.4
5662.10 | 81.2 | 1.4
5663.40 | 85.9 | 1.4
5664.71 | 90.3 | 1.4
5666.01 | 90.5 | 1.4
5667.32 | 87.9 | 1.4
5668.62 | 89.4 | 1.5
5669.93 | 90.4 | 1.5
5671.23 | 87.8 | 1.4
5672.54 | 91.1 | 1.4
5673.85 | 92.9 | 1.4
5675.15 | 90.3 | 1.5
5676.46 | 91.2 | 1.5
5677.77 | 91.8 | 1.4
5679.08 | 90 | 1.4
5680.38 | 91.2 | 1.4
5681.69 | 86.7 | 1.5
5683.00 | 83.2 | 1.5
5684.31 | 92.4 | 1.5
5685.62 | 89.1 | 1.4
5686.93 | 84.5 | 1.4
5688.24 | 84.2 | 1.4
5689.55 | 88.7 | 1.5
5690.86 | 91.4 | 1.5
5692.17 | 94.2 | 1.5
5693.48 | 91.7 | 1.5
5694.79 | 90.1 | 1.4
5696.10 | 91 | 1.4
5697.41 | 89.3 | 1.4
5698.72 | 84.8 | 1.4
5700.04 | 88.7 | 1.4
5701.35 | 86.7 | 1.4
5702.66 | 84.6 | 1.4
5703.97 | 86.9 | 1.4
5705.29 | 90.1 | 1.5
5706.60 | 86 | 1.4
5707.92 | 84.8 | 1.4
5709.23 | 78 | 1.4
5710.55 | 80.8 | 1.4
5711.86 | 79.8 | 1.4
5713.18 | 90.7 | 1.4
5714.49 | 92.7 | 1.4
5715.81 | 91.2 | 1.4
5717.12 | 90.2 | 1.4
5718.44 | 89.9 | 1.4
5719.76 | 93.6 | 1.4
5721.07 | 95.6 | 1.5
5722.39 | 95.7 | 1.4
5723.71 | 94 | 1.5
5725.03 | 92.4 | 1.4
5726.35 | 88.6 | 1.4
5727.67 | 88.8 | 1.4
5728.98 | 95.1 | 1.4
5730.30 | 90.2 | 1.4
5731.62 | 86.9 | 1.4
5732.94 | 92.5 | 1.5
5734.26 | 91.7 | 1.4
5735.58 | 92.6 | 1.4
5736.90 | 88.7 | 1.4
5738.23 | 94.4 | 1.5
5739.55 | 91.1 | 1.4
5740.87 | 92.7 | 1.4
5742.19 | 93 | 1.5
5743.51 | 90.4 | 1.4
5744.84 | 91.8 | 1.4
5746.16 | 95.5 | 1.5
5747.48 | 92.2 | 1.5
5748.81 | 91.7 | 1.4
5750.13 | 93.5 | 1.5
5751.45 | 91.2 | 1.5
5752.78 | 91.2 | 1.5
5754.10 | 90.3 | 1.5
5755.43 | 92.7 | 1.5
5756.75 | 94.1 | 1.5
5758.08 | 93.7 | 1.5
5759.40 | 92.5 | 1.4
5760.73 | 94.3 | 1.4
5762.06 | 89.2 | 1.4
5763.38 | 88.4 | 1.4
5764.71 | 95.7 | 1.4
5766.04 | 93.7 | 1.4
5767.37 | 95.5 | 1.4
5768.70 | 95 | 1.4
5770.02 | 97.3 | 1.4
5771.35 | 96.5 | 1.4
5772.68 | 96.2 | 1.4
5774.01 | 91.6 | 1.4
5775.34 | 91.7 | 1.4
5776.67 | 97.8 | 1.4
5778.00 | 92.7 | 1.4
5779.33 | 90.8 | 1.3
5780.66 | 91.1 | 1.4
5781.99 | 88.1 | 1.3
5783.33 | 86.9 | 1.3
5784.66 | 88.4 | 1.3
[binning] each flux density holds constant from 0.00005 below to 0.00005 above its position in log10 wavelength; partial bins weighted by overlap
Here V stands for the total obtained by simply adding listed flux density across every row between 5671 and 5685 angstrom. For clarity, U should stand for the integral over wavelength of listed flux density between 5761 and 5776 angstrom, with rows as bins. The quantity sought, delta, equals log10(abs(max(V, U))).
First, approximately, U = 1406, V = 989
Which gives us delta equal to 3.15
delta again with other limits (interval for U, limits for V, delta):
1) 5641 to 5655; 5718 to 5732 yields 3.10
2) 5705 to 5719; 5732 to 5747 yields 3.08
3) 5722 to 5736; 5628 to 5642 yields 3.11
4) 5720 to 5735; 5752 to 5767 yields 3.14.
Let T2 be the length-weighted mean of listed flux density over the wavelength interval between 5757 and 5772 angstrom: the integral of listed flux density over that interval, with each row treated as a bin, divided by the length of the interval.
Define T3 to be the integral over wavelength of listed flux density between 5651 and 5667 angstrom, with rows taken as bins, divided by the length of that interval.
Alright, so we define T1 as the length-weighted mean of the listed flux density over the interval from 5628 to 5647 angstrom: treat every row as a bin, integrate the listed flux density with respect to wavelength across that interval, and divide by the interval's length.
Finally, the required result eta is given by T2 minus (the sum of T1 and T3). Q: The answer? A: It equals -84.2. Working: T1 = 90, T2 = 93.8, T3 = 87.8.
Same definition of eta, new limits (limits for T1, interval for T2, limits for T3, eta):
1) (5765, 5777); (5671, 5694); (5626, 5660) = -94.8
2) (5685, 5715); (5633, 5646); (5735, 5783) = -90.1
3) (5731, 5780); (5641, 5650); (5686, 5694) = -92.7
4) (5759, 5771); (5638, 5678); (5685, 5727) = -93.3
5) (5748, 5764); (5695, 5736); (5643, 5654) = -93.5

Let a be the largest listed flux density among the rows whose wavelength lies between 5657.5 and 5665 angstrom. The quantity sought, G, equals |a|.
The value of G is 90.3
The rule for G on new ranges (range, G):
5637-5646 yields 92.4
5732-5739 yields 94.4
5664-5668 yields 90.5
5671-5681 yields 92.9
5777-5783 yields 92.7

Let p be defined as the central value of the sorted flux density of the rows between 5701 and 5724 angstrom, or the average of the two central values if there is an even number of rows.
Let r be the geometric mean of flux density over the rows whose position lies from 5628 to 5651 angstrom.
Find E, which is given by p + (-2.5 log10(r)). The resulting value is 85.1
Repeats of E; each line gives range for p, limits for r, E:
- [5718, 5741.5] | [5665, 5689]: 87.6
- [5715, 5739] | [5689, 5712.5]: 87.2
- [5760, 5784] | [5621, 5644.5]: 88.3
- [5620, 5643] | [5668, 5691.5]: 83.4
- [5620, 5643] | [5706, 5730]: 83.4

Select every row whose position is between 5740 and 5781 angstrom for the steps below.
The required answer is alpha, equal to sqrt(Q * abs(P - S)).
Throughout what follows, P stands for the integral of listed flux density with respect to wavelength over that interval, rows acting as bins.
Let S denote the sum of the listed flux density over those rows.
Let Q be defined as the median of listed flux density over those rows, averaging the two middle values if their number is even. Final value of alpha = 294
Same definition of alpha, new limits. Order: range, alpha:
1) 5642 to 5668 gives 218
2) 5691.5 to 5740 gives 305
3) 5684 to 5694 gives 127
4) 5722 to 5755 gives 259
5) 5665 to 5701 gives 269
